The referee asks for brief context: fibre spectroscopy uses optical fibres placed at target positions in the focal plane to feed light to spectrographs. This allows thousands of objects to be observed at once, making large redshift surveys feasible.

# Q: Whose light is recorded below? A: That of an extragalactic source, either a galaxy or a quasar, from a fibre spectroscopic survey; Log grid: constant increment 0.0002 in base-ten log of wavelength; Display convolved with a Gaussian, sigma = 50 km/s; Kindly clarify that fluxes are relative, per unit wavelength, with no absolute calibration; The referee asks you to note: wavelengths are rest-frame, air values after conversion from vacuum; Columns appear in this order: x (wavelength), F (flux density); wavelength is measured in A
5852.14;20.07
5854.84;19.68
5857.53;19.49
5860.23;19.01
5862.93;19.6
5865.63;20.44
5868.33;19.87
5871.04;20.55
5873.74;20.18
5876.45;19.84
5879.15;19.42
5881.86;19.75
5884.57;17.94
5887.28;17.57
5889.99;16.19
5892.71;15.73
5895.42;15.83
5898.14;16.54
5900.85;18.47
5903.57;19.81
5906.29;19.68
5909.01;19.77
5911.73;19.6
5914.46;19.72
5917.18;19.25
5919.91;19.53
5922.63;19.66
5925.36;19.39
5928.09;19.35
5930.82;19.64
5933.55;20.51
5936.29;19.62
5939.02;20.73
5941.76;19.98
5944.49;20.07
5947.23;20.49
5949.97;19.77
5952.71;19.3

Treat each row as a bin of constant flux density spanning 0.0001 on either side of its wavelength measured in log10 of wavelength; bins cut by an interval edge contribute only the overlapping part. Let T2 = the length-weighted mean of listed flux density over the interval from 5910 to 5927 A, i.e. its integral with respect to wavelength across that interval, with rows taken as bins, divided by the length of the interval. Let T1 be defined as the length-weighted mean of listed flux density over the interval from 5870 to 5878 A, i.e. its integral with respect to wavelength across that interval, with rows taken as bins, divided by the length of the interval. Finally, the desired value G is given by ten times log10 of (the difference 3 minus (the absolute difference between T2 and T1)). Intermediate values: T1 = 20.2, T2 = 19.5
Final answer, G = 3.7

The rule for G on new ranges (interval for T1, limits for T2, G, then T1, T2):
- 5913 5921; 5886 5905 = -1.6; 19.5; 17.2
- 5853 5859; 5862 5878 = 4.0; 19.6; 20.1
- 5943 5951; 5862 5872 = 4.7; 20.1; 20.1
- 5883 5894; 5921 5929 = -3.7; 16.9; 19.5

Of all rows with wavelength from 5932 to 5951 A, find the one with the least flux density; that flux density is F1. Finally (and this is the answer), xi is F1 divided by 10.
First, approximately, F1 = 19.62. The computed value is 1.96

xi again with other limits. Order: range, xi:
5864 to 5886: 1.79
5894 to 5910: 1.58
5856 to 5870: 1.90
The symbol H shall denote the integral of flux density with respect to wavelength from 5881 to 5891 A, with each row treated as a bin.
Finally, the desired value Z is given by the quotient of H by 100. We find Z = 1.78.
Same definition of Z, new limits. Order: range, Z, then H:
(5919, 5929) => 1.95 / 195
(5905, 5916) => 2.17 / 217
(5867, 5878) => 2.21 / 221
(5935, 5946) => 2.21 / 221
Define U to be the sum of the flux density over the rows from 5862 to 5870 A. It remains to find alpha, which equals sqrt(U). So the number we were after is 7.74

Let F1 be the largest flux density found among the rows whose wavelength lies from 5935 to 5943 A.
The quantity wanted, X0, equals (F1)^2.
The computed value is 430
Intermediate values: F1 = 20.73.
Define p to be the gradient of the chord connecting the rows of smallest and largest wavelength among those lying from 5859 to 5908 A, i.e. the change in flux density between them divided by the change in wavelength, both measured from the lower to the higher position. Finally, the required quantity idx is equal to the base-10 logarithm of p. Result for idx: -1.8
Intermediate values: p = 0.01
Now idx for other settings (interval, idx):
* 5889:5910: -0.7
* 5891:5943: -1.1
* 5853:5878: -2.1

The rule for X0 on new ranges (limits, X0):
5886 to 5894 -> 309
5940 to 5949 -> 420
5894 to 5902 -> 341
